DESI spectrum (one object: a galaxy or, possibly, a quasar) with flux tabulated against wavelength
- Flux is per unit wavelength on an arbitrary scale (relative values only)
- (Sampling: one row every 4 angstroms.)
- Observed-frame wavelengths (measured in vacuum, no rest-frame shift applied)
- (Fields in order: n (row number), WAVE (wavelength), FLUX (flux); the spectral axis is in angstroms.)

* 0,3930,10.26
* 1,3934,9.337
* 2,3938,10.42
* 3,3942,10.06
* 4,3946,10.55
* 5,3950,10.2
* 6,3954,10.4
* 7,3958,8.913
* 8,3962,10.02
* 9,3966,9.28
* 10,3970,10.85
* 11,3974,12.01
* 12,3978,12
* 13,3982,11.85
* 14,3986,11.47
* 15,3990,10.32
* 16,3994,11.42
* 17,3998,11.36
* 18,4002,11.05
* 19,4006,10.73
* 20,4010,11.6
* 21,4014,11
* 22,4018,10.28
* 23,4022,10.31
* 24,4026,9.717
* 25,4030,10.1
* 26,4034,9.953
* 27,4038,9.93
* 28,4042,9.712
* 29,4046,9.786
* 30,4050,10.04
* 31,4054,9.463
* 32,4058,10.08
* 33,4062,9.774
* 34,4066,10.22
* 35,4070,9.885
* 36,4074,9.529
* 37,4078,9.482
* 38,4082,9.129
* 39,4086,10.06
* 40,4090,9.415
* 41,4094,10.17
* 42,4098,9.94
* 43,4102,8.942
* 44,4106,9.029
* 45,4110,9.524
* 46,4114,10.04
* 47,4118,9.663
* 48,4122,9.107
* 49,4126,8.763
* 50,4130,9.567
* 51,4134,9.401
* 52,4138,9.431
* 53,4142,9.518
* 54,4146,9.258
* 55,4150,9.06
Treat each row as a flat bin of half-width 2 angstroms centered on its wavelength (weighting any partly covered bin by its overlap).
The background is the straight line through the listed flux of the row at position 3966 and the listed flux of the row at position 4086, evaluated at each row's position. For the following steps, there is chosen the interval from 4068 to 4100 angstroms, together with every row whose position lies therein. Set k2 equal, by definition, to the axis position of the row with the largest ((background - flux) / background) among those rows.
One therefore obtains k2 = 4082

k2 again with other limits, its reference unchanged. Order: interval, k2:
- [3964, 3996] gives 3966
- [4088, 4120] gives 4102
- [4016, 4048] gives 4042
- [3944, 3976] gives 3958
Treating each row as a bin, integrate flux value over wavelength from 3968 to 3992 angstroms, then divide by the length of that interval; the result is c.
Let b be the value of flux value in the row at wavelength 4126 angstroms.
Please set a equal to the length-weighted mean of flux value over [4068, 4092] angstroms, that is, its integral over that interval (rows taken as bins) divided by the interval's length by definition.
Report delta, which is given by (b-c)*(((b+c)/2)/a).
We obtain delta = -2.8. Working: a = 9.6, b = 8.763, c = 11.42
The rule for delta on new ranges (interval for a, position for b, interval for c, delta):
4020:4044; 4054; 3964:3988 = -1.9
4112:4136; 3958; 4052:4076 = -0.9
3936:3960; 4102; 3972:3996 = -2.6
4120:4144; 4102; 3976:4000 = -2.7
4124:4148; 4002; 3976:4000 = -0.4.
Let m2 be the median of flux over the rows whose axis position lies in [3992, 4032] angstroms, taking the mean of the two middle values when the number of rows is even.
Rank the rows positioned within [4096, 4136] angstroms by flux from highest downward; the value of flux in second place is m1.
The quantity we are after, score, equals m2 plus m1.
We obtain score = 20.8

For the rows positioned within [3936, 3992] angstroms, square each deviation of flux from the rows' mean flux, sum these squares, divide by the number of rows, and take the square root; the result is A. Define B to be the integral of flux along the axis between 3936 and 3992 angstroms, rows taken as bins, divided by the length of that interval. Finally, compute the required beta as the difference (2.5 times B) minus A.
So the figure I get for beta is 25.6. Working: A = 0.9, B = 10.6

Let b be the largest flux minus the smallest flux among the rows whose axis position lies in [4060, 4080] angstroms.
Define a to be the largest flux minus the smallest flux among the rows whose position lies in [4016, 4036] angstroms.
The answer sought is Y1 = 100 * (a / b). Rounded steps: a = 0.6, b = 0.74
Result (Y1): 80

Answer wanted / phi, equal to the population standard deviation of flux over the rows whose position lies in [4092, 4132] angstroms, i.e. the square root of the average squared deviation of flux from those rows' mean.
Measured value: 0.47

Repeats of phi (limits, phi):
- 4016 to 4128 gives 0.42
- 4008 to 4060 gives 0.55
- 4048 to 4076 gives 0.26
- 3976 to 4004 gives 0.51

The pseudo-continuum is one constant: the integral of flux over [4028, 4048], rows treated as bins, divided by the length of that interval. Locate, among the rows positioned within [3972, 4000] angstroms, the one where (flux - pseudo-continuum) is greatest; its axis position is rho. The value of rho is 3974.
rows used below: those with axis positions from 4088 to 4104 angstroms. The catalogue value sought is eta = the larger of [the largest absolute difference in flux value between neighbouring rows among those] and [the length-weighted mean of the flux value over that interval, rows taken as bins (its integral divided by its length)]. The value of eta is 9.6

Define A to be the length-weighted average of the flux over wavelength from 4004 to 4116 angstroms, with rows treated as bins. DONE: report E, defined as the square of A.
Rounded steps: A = 9.9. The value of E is 98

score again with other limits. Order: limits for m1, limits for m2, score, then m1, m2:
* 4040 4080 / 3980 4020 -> 21.3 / 10.08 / 11.2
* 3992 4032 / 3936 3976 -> 21.7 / 11.42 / 10.3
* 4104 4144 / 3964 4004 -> 21.1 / 9.663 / 11.4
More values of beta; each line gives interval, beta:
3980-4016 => 27.6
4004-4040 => 25.4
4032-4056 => 24.3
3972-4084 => 25.3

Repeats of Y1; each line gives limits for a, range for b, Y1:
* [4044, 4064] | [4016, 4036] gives 104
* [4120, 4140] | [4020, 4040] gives 136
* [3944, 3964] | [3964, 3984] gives 60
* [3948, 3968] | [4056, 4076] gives 215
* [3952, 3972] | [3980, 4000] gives 127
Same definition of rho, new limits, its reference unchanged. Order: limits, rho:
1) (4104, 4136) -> 4114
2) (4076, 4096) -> 4094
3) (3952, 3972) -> 3970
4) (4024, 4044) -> 4030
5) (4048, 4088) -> 4066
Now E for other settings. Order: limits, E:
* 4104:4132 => 88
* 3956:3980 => 111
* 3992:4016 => 125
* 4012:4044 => 103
